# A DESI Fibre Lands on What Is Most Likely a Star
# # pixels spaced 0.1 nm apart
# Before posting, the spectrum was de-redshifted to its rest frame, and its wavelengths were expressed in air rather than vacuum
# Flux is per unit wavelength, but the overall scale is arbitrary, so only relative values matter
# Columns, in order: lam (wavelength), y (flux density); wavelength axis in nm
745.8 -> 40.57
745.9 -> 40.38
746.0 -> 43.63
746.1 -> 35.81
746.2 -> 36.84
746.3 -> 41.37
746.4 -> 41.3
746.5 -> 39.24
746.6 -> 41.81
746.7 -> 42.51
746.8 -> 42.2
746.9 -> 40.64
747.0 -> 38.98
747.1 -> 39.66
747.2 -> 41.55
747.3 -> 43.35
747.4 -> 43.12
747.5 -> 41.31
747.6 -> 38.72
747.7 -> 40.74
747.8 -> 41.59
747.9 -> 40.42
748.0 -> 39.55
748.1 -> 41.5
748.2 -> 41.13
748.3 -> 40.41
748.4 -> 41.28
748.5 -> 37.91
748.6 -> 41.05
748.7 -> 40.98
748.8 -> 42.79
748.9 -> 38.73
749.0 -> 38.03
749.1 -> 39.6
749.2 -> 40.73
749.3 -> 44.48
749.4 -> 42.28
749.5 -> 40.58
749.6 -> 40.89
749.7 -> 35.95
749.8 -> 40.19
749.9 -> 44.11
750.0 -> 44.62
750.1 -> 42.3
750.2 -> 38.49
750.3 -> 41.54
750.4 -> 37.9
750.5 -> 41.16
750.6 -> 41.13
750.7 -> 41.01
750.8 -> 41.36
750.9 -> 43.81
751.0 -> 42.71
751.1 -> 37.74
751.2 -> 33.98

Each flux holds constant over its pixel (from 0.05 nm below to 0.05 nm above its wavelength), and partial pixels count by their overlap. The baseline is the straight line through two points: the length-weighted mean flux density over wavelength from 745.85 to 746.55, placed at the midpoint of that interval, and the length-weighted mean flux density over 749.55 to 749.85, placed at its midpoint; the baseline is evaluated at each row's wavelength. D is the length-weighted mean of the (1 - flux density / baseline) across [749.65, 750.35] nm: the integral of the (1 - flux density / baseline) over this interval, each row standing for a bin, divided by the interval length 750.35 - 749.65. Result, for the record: -0.054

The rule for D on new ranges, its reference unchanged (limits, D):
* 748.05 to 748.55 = -0.029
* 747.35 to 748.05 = -0.033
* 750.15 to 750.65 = -0.031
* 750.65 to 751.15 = -0.067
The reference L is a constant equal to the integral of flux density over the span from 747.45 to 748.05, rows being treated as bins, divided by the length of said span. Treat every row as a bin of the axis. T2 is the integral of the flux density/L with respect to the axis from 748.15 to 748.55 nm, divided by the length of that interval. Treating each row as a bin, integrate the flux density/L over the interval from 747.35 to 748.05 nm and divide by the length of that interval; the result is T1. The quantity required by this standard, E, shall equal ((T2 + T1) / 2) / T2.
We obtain 1.01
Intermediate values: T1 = 1.01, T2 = 0.99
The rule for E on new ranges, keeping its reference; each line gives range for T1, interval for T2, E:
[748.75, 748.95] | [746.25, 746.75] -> 0.99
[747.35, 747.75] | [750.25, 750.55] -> 1.01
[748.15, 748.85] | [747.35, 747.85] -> 1.00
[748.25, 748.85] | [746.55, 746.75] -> 0.98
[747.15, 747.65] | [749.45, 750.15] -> 1.00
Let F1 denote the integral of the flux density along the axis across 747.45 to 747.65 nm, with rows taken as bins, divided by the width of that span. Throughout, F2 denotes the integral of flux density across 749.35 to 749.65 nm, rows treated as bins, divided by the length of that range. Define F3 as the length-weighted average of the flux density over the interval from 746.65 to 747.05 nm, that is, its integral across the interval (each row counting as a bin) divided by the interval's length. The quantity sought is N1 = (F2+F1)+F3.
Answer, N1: 122.3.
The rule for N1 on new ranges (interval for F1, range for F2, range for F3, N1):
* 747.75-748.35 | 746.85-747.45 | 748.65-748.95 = 122.8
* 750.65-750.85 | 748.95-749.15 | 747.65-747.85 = 121.2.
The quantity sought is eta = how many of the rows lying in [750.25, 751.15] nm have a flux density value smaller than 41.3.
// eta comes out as 5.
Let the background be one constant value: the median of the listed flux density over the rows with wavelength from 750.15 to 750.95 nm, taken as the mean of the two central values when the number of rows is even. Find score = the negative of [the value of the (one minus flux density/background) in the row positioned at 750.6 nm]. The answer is 0.00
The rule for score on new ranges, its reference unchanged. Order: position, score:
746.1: -0.13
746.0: 0.06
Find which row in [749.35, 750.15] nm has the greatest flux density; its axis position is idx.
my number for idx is 750.0 nm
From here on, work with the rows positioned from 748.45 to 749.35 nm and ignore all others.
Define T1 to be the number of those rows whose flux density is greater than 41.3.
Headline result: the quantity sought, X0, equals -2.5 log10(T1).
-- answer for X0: -0.75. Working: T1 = 2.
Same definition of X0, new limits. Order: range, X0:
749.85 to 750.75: -1.51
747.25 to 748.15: -1.75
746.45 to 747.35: -1.75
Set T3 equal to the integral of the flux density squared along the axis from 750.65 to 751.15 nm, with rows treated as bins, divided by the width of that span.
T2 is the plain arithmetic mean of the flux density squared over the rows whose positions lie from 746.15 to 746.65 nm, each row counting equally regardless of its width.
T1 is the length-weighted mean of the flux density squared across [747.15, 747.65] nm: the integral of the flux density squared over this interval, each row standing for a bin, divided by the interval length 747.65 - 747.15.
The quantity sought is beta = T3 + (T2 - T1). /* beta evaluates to 1590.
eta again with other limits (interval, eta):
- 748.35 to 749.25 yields 8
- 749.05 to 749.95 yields 6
